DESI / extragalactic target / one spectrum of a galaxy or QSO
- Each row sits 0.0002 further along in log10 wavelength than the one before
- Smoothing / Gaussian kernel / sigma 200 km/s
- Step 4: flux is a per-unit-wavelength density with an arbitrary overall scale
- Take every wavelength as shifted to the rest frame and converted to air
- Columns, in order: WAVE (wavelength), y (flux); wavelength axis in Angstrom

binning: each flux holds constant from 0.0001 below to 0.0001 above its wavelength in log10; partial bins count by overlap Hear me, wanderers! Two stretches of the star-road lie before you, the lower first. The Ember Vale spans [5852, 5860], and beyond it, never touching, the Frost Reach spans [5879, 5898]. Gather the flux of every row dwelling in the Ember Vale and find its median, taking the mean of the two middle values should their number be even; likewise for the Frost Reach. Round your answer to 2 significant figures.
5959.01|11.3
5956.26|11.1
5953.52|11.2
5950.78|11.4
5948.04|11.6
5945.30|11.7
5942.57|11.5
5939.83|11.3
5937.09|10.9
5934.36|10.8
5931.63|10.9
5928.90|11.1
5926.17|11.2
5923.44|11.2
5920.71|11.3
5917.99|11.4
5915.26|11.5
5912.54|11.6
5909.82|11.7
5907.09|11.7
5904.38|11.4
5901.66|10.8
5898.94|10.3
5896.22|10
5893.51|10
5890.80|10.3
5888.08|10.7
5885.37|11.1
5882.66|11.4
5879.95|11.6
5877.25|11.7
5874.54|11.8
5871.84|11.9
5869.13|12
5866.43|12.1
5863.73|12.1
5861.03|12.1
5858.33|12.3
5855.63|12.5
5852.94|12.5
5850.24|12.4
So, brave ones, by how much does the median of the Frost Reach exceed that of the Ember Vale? -1.8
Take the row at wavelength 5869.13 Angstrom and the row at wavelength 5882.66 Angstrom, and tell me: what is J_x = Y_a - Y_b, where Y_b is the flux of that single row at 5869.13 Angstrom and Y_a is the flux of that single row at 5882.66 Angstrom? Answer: -0.60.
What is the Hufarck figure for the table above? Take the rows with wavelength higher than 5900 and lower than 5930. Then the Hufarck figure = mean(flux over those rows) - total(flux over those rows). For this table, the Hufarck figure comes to -114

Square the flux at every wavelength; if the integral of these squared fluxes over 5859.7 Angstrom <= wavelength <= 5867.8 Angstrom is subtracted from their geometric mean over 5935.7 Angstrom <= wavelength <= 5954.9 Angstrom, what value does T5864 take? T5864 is -1057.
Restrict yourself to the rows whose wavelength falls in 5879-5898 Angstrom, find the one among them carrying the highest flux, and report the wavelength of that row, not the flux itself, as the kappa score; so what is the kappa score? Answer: 5879.95 Angstrom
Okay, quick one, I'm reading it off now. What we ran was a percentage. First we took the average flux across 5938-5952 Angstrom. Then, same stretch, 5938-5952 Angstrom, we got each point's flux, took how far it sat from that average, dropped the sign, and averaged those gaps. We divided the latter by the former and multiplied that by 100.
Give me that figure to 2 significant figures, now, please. 1.0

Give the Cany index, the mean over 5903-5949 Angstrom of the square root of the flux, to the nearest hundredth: 3.37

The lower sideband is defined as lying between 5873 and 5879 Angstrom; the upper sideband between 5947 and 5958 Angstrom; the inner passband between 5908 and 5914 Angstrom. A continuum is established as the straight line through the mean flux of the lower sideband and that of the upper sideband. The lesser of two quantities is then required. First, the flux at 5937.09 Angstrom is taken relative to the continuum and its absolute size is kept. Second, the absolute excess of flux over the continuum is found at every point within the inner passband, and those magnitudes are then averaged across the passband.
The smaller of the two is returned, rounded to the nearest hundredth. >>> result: 0.10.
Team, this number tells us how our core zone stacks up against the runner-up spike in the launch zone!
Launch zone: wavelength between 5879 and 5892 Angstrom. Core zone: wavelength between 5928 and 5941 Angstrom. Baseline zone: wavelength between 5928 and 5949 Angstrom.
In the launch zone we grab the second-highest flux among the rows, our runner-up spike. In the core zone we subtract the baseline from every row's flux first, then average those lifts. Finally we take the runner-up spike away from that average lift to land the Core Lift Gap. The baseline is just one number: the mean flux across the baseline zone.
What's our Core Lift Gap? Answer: -11.6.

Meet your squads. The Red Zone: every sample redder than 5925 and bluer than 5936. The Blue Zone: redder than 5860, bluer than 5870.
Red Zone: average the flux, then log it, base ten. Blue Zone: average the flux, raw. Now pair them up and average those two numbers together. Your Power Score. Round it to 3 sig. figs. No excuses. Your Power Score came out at 6.56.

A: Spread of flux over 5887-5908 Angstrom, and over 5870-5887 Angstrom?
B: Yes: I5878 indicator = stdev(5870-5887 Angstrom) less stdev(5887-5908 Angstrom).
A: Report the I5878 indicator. -0.3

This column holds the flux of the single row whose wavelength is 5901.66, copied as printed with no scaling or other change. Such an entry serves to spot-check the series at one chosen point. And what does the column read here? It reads 10.8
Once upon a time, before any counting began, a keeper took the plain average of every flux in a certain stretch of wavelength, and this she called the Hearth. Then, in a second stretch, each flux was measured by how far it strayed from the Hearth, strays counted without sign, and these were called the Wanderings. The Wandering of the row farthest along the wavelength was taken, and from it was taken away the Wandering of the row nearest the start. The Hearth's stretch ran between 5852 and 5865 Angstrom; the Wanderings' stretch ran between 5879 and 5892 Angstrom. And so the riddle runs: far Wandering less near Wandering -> 1.30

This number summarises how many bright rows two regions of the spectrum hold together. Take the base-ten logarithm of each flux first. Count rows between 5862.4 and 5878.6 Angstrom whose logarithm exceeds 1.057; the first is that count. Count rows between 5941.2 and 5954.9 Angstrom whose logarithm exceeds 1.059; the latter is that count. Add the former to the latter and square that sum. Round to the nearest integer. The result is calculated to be 81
